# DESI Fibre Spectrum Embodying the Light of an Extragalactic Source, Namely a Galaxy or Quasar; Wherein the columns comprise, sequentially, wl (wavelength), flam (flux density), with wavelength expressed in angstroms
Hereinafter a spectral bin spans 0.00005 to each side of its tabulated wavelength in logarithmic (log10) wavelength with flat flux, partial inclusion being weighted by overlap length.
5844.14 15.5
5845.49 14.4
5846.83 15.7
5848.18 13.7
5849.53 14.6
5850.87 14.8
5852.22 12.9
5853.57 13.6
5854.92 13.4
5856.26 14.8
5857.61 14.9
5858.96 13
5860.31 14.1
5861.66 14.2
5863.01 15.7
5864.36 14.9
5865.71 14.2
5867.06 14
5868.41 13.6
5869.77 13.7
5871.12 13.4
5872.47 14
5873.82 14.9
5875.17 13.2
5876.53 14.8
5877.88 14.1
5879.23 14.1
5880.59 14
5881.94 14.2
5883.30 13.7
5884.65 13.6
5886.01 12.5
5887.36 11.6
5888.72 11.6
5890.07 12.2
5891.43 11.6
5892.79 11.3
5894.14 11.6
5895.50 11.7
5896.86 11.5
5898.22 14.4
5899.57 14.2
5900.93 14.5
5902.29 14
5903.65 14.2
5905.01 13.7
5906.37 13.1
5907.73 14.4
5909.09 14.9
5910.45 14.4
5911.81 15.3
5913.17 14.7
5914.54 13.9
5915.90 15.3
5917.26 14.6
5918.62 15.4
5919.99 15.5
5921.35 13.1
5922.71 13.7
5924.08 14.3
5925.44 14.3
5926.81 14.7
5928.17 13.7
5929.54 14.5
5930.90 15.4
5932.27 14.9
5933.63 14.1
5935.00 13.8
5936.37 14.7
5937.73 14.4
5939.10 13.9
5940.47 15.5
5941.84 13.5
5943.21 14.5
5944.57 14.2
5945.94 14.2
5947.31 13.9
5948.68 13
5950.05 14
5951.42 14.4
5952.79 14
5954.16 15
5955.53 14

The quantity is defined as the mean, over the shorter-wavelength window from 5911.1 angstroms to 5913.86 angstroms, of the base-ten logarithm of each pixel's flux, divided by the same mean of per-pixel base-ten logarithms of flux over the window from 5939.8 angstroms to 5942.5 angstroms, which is 1.01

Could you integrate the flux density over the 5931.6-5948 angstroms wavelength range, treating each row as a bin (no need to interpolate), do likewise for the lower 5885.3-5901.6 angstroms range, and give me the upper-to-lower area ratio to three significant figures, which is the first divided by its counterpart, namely 1.16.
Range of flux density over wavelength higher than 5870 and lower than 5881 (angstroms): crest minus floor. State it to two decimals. 1.70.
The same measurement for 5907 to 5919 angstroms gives 1.50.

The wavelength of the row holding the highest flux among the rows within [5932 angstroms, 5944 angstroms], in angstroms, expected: 5940.47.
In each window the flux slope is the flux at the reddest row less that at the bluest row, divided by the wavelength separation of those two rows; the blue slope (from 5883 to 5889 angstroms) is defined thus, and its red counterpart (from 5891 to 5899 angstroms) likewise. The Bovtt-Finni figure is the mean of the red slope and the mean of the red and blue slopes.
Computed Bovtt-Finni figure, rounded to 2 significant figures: 0.21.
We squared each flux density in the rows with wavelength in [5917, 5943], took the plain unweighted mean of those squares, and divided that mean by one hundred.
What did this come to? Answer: 2.08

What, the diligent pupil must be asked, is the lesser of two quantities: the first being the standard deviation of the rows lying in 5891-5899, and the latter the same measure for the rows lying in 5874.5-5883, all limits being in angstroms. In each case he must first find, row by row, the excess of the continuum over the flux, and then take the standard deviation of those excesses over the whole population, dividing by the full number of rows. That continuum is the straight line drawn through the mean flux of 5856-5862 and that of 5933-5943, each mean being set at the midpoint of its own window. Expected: 0.47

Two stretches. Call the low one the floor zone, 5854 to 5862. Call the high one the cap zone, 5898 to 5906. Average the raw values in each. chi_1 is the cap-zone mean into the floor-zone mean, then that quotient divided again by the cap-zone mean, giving 0.070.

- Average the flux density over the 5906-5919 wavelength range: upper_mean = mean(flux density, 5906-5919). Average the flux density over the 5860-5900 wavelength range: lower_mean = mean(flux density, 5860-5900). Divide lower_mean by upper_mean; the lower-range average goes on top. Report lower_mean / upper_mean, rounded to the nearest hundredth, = 0.92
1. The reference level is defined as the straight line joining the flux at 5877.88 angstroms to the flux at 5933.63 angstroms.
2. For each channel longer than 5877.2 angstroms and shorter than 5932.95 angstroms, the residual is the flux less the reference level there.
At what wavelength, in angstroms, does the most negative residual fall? 5892.79 angstroms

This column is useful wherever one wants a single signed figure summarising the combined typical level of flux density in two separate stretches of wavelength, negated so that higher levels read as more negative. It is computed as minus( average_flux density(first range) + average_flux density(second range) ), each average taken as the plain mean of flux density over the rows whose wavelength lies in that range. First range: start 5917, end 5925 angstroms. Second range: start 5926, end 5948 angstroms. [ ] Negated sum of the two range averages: -28.8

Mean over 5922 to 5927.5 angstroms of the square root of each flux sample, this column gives 3.77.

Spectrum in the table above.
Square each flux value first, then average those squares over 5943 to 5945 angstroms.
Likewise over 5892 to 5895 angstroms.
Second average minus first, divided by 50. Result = -1.5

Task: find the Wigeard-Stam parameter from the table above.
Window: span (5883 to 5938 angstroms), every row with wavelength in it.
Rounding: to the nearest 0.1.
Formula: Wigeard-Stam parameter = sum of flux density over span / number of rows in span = 13.8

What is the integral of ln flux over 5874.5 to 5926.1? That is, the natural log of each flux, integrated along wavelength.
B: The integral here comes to 135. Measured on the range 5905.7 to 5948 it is 113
